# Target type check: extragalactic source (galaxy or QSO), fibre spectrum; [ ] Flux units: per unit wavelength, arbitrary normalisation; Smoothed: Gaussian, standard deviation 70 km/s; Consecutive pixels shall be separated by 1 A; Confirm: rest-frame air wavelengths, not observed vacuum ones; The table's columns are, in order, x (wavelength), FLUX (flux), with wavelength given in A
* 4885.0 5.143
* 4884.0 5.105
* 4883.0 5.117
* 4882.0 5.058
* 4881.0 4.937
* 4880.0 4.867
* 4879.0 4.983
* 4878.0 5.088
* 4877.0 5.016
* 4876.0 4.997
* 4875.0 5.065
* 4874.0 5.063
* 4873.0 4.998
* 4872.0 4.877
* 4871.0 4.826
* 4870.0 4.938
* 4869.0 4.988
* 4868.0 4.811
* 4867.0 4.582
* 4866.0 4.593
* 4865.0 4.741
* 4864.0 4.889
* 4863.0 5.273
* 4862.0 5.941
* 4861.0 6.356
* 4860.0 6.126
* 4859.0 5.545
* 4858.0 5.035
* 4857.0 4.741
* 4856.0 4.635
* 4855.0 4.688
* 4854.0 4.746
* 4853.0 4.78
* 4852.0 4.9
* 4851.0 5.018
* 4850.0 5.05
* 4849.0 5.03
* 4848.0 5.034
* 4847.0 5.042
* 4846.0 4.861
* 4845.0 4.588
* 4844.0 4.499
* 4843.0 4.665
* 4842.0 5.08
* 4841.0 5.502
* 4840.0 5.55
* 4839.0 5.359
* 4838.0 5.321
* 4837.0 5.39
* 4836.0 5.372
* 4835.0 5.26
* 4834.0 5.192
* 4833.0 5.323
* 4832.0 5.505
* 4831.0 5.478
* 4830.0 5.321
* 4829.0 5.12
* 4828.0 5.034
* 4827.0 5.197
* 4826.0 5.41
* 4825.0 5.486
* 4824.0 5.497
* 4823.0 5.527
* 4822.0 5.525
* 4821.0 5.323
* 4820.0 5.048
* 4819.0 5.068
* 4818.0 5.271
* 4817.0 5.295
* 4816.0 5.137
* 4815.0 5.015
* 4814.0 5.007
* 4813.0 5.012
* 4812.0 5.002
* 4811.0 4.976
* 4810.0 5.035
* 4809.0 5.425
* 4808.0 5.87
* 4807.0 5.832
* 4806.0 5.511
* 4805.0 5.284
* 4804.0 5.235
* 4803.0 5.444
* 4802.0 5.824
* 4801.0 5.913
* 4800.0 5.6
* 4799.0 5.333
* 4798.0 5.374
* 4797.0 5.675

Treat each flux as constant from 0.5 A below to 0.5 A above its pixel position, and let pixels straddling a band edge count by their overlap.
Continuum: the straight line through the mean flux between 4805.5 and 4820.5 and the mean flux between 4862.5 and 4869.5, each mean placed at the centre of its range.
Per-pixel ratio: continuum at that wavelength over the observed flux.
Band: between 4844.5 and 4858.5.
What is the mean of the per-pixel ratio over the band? 1.02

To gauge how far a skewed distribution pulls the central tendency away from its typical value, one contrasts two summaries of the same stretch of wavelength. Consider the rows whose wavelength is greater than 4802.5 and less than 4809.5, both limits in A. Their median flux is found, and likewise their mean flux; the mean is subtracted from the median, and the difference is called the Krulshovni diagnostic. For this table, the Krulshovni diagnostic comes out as -0.07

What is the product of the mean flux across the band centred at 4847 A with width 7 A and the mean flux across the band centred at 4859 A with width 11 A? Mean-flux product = 25.7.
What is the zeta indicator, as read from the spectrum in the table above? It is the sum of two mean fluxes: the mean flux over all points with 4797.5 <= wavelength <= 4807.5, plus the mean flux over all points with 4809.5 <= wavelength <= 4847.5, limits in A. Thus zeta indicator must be 10.7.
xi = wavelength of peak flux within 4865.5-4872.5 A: 4869.0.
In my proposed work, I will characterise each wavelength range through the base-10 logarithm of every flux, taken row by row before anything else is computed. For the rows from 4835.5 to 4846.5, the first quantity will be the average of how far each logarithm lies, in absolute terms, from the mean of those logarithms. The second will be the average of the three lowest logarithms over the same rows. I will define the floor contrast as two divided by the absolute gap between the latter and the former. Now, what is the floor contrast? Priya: 3.16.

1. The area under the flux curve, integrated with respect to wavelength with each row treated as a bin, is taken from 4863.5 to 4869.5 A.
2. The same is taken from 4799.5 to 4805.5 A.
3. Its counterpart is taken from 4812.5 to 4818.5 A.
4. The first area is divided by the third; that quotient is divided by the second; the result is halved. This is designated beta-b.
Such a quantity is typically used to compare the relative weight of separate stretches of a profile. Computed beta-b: 0.0140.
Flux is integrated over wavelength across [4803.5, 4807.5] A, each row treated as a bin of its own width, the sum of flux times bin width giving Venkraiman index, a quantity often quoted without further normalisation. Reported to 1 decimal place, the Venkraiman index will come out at 21.9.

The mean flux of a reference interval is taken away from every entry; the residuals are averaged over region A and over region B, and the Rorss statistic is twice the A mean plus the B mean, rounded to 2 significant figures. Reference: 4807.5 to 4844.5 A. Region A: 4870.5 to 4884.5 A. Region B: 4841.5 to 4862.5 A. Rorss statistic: -0.67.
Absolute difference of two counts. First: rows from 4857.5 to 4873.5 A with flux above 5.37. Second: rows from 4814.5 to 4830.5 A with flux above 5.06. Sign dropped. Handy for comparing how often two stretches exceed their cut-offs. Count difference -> 9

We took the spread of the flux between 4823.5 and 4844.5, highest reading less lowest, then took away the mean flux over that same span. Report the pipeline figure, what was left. -4.2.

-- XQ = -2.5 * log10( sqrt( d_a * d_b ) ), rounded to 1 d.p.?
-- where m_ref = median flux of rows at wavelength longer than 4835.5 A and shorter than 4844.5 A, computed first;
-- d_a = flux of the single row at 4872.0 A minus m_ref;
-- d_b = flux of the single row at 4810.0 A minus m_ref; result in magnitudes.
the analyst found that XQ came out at 1.0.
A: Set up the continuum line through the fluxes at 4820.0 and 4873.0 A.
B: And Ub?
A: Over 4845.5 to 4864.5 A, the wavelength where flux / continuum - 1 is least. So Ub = 4856.0 A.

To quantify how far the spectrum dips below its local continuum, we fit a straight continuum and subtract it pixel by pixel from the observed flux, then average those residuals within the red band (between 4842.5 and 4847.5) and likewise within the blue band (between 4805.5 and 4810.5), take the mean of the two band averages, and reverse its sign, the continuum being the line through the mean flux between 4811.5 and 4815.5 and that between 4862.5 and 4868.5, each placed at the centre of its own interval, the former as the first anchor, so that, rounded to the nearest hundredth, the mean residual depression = -0.17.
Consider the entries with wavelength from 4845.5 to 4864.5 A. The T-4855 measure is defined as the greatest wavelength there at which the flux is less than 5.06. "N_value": 4864.0 A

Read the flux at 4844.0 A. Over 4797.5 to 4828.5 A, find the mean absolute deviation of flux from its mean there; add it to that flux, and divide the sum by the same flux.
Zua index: 1.05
